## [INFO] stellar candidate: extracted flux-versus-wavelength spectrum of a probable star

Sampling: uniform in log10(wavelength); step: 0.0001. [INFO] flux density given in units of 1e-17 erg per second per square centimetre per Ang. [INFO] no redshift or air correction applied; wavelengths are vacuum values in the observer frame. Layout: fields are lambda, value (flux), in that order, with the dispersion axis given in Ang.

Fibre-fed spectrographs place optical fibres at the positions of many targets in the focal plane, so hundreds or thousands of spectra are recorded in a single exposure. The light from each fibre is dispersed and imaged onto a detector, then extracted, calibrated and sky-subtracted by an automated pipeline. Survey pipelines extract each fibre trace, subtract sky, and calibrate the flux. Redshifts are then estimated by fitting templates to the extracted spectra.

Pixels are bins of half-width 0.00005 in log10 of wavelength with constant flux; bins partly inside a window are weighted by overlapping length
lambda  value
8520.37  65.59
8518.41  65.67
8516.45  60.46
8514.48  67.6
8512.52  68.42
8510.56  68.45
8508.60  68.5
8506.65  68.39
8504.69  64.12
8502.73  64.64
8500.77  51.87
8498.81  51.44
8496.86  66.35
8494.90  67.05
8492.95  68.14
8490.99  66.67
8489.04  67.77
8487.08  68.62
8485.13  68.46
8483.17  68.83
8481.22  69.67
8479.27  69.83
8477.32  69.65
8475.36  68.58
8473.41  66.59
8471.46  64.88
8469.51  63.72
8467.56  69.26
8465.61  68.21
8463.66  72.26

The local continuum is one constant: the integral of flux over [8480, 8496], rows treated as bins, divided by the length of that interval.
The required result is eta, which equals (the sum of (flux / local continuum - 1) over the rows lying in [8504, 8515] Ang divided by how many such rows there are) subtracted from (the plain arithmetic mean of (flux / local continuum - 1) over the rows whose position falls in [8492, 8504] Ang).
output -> -0.088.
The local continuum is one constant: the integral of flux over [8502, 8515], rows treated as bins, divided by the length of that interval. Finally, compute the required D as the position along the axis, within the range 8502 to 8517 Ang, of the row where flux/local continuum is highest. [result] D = 8508.60 Ang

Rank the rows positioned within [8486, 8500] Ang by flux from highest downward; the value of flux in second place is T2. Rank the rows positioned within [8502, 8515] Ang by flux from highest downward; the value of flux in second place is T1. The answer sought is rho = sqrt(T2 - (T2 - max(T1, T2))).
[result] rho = 8.27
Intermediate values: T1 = 68.45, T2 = 68.14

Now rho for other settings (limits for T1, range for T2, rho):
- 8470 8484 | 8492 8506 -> 8.35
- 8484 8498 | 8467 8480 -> 8.35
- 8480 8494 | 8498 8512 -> 8.30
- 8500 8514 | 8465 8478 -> 8.32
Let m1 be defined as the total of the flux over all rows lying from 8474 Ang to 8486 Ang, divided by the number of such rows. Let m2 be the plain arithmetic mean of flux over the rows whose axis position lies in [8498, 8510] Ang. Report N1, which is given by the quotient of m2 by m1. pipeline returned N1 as 0.89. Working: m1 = 69.2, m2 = 61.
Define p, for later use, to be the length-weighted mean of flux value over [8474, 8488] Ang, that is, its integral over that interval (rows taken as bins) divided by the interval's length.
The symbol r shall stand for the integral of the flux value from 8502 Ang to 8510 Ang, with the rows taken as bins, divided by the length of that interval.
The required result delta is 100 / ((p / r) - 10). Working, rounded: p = 69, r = 66.6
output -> -11.16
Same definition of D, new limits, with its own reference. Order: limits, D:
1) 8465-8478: 8477.32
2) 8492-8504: 8492.95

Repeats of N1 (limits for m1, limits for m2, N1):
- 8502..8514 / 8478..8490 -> 1.03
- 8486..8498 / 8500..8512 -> 0.95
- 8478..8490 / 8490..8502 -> 0.90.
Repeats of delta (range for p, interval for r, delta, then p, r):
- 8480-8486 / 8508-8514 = -11.12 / 69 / 68.4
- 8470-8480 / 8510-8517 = -11.13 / 68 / 66.4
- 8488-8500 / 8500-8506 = -11.18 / 64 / 60.9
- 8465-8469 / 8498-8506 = -11.32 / 68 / 58.5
